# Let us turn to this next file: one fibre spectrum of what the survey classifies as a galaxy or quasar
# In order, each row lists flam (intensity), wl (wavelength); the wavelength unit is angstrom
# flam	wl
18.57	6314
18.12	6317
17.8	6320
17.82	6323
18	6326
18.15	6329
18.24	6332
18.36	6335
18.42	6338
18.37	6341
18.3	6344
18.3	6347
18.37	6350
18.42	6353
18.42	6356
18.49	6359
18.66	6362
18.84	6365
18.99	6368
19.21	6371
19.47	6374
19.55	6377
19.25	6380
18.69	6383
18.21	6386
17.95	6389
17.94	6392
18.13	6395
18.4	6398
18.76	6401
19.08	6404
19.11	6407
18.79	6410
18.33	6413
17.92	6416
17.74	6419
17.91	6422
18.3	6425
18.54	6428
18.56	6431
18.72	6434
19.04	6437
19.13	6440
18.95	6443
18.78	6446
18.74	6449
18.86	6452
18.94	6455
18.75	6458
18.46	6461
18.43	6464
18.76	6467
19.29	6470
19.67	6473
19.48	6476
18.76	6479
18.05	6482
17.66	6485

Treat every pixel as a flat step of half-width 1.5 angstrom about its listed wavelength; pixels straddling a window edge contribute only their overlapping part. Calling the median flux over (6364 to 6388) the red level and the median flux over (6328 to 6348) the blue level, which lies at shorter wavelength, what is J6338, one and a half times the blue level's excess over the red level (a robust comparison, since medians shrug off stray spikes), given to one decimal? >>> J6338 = -1.2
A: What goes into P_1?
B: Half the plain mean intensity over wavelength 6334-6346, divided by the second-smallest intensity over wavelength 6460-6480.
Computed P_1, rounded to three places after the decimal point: 0.497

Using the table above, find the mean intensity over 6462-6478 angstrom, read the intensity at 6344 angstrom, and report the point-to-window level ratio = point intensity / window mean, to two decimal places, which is 0.96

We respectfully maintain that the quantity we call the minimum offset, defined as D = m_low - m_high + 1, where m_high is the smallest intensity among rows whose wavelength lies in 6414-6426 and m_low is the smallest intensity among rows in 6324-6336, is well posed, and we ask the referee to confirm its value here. 1.3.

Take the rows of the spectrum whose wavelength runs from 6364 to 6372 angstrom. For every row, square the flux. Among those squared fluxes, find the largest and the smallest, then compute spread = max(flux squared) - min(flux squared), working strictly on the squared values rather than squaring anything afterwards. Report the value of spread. 14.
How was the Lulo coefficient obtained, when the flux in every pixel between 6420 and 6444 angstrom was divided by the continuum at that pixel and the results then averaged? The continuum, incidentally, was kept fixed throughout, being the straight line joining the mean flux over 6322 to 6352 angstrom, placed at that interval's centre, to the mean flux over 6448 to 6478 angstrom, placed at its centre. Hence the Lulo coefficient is 0.99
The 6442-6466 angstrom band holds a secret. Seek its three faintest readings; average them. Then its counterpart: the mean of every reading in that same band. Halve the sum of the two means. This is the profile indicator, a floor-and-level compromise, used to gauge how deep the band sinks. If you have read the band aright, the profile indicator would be 18.64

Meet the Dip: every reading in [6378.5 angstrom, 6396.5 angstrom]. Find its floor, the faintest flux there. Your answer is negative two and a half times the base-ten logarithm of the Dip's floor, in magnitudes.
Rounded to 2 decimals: -3.13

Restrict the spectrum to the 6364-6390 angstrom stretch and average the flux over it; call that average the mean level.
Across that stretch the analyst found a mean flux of 18.9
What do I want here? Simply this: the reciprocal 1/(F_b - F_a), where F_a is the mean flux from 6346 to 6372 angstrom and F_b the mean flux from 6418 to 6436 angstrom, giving -3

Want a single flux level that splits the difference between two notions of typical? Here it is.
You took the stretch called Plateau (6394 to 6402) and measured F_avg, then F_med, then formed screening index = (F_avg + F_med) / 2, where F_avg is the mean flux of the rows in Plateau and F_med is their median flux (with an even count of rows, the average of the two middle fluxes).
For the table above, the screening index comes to 18.4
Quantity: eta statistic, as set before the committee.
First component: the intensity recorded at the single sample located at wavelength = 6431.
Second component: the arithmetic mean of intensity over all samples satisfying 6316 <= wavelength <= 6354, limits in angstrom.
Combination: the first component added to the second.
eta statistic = 36.8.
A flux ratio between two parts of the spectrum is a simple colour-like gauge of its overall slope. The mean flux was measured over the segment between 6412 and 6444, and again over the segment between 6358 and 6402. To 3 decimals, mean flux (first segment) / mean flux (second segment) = 0.987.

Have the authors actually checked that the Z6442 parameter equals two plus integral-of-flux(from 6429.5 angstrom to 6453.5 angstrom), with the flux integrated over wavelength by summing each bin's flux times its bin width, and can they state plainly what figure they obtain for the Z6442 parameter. 454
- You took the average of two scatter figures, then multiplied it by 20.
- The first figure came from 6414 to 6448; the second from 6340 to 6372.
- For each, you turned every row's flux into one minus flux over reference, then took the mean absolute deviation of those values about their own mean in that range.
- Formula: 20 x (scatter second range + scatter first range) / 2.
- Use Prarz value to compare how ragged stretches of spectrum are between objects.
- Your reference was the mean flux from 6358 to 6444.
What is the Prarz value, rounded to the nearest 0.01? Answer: 0.35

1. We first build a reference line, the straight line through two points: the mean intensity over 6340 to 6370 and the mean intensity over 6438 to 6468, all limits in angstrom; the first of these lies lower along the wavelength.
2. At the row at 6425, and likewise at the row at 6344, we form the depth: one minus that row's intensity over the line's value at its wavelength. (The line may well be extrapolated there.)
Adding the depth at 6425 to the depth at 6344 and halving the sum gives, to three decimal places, 0.016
